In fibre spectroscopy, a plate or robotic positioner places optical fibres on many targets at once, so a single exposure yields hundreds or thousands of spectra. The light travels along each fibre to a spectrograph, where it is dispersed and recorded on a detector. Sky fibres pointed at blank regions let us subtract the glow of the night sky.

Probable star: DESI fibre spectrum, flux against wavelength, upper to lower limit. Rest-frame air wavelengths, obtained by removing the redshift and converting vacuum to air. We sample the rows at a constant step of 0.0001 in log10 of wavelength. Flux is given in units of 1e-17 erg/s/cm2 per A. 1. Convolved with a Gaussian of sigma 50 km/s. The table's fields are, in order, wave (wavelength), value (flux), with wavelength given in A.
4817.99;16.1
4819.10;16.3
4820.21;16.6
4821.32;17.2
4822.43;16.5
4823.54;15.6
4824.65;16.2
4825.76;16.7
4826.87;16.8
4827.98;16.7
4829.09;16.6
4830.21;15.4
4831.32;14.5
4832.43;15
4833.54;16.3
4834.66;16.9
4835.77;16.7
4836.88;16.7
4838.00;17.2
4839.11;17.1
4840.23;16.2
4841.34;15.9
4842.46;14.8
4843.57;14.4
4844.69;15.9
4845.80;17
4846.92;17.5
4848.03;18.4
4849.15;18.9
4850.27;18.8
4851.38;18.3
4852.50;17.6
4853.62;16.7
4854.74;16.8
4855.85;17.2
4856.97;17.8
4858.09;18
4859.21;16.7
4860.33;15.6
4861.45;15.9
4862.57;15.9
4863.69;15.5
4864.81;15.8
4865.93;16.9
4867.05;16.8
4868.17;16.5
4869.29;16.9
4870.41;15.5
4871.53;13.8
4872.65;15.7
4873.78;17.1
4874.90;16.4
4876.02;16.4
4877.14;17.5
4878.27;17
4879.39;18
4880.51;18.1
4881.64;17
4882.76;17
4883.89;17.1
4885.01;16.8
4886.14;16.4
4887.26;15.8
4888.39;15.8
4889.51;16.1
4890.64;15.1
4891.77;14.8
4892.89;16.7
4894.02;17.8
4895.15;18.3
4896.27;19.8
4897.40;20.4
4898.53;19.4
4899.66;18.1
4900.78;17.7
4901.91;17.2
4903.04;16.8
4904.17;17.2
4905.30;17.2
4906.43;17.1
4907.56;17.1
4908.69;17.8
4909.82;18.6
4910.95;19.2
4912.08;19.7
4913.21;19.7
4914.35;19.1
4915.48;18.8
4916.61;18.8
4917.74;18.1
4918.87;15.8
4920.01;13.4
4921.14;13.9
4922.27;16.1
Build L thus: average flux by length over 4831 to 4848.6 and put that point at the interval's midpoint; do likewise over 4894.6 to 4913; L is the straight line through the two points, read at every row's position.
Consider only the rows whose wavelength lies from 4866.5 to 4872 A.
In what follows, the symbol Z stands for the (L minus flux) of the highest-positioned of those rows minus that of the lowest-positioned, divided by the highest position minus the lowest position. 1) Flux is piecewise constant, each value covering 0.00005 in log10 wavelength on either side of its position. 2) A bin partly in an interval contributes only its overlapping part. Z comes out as 0.7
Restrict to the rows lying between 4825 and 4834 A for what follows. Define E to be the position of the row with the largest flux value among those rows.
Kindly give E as 4826.87 A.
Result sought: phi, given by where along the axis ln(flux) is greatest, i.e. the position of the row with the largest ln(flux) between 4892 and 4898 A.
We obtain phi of 4897.40 A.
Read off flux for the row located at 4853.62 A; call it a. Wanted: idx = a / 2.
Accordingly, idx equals 8.35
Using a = 16.7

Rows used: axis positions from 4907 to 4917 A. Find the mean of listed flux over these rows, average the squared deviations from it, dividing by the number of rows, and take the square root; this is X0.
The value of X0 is 0.8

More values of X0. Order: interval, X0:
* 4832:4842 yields 0.6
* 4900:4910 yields 0.5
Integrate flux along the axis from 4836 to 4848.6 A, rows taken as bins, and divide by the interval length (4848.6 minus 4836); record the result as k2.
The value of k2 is 16.5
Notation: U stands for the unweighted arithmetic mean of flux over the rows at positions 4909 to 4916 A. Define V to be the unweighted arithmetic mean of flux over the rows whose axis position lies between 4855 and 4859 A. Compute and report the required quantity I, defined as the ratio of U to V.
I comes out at 1.09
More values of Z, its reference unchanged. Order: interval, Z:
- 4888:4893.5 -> -0.2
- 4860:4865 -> 0.0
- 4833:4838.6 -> -0.2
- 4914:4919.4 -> 0.8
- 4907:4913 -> -0.5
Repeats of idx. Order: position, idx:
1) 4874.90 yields 8.20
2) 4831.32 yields 7.25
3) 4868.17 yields 8.25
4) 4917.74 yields 9.05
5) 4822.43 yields 8.25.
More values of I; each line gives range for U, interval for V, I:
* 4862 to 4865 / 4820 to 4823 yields 0.94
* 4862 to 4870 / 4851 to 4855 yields 0.94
